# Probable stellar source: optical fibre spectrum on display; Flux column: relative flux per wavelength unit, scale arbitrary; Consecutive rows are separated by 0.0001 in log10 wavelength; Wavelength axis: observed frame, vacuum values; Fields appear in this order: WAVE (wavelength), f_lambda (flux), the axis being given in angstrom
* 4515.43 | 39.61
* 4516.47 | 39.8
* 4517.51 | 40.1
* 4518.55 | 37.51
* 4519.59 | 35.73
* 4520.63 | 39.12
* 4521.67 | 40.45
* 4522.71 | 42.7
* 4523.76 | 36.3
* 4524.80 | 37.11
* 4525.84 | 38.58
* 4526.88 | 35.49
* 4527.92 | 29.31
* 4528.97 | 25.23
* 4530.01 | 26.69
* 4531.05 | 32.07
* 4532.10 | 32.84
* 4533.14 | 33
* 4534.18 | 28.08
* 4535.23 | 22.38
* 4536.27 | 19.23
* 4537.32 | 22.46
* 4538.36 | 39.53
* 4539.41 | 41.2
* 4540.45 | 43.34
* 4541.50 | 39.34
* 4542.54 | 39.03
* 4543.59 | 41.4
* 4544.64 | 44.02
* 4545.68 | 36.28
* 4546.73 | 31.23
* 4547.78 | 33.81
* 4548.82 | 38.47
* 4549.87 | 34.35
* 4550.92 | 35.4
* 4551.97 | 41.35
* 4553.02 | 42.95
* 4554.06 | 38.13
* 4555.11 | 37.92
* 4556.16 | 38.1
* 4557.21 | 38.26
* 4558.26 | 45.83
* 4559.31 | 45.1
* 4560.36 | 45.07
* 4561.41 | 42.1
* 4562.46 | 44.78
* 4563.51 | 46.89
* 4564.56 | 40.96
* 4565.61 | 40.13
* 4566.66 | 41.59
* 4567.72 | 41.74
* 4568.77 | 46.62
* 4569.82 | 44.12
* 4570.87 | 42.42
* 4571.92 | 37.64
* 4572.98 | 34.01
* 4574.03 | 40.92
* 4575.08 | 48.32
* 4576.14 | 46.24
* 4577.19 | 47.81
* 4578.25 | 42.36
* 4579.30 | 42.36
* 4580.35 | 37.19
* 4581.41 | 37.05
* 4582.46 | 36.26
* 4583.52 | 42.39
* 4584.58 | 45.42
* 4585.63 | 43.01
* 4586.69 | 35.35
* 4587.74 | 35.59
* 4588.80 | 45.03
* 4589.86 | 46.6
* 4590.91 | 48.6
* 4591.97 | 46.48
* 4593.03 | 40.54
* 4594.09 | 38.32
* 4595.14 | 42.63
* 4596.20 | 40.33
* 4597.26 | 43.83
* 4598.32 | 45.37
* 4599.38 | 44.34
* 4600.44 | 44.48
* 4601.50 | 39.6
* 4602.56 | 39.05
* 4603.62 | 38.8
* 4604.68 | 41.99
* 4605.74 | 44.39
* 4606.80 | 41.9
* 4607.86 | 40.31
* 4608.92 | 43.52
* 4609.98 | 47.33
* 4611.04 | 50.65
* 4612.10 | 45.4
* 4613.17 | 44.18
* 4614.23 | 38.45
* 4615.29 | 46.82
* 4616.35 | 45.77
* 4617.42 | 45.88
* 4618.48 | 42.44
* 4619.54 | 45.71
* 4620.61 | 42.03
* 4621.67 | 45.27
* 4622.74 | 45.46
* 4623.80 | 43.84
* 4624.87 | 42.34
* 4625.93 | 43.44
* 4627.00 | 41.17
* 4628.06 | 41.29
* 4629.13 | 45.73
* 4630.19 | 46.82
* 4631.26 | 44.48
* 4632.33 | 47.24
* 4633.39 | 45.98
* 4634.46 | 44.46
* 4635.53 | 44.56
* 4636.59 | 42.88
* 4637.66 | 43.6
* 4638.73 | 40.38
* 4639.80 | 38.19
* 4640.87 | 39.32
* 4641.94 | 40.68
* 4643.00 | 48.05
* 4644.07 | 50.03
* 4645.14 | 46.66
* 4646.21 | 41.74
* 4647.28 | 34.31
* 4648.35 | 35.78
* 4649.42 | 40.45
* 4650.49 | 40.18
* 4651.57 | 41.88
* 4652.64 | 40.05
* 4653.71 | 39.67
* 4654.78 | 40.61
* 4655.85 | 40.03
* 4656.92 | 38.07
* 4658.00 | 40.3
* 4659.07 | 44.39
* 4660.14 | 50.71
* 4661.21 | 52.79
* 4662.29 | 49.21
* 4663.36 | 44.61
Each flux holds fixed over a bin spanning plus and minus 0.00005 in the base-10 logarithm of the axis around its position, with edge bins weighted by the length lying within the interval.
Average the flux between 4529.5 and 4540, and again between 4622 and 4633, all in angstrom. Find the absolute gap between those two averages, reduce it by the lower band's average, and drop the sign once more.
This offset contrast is 15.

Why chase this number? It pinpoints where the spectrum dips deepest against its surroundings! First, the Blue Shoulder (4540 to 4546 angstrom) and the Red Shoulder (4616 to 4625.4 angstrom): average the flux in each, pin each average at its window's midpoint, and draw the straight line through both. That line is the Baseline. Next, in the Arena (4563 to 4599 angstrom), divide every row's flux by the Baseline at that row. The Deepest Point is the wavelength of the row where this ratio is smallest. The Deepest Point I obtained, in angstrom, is 4572.98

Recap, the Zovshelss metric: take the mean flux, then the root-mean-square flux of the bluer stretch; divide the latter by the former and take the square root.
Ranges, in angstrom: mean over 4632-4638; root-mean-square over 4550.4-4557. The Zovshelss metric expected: 0.93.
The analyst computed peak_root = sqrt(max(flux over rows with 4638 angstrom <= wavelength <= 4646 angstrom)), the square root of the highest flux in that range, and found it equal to 7.07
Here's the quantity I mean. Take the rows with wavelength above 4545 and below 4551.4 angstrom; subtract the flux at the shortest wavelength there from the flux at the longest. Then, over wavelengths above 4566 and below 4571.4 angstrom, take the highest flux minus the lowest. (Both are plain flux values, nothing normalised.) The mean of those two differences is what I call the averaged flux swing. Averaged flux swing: 2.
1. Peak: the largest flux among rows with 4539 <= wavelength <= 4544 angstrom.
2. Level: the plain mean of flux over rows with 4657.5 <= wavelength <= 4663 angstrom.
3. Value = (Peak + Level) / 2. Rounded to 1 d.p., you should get 45.4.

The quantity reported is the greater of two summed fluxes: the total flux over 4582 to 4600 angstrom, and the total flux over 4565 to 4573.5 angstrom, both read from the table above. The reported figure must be 720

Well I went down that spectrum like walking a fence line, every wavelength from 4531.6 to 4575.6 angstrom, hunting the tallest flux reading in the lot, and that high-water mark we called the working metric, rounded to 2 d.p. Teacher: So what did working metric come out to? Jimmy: 48.32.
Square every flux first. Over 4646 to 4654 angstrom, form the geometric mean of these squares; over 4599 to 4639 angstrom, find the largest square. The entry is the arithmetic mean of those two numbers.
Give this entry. 2050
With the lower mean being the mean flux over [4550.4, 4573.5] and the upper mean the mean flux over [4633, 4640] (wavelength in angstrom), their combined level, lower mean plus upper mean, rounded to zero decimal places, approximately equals 84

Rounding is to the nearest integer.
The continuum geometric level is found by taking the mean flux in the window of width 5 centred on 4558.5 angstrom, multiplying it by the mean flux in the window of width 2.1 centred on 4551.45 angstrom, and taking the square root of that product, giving 40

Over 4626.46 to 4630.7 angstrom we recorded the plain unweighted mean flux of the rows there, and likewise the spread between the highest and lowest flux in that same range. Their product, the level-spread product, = 247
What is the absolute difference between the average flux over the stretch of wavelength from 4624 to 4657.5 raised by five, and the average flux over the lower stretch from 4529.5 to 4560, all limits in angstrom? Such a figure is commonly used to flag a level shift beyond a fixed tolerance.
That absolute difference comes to 11.3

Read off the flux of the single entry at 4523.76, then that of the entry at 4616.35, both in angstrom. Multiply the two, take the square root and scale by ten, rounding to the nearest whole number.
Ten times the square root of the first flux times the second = 408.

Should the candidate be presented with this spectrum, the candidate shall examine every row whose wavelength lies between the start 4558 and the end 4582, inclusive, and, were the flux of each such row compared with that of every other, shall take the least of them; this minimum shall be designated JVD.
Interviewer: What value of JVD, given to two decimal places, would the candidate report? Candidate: 34.01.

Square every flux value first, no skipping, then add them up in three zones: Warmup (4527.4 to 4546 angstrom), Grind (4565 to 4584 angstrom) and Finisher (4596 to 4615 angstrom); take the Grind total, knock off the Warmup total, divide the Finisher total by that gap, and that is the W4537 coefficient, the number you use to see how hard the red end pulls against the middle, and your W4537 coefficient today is 3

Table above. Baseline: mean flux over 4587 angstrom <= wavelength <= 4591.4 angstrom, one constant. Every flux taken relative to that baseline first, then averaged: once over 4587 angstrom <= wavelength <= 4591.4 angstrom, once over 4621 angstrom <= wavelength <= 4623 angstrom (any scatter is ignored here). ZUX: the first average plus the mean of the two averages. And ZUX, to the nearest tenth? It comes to 0.7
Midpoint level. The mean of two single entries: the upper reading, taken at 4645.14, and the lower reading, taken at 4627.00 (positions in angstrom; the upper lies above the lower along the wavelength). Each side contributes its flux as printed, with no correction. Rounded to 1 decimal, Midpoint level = 43.9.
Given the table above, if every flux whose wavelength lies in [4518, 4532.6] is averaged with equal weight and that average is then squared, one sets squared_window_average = 1221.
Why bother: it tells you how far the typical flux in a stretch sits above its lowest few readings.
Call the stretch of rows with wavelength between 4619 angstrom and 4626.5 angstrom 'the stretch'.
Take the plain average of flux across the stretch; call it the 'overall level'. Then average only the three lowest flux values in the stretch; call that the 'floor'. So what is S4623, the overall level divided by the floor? 1.03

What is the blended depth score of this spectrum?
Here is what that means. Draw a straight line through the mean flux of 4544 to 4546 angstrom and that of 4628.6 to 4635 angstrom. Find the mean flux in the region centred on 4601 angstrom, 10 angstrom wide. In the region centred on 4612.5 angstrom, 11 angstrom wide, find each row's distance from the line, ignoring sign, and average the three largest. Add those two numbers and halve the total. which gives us 23.8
